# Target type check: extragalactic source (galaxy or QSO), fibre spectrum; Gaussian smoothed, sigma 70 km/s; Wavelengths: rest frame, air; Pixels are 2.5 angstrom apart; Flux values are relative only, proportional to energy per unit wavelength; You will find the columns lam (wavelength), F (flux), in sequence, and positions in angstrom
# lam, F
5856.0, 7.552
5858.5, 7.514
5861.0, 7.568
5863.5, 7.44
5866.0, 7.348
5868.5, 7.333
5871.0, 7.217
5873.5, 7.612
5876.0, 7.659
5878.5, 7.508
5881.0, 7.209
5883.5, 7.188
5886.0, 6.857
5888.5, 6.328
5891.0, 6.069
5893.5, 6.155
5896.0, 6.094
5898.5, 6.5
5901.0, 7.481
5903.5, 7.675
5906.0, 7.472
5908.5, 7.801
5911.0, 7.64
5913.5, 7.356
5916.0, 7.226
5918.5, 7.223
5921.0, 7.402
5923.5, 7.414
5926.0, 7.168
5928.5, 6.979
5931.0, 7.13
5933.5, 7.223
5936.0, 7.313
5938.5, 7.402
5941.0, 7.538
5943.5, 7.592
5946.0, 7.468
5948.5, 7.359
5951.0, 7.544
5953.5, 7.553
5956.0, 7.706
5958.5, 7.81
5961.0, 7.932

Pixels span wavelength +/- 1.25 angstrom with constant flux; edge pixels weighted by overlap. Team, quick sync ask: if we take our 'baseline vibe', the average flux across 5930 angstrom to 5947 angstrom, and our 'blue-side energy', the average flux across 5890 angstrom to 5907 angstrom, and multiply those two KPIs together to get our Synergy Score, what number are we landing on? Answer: 50.0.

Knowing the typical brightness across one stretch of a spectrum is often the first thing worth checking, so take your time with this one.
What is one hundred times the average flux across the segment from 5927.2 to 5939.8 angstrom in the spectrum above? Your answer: 721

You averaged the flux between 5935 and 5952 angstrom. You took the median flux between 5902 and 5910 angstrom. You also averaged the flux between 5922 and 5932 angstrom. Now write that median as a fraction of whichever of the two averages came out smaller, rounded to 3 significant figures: 1.07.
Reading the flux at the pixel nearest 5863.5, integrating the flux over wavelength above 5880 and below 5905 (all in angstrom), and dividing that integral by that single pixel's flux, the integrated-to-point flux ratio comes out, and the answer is 23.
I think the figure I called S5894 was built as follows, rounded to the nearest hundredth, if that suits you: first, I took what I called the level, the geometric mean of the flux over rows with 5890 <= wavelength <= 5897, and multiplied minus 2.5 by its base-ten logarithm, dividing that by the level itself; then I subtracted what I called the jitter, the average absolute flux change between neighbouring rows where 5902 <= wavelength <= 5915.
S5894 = -0.57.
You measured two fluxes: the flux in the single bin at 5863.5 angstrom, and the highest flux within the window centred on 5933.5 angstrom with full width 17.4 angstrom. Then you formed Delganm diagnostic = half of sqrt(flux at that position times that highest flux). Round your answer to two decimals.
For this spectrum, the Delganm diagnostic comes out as 3.74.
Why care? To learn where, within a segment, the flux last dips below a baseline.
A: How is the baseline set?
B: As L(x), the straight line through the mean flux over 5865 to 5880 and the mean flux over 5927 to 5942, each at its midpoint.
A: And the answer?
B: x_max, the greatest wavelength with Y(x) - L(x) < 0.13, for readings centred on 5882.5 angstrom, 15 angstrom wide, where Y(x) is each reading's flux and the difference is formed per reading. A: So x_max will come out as 5888.5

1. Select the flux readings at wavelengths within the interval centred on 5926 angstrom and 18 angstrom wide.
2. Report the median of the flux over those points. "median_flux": 7.2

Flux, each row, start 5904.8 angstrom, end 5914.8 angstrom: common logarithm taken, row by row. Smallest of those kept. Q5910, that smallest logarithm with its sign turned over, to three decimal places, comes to -0.867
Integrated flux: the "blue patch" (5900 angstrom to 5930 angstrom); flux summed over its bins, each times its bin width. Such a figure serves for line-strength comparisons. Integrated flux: 222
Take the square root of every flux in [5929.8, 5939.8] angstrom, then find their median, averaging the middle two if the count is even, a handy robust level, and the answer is 2.70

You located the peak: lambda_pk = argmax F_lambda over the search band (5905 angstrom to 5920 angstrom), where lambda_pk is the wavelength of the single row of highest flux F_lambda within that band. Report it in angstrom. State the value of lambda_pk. 5908.5 angstrom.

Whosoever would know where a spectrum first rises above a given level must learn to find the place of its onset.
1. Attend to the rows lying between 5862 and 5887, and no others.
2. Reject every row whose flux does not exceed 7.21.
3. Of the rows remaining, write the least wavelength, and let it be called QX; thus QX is 5863.5 angstrom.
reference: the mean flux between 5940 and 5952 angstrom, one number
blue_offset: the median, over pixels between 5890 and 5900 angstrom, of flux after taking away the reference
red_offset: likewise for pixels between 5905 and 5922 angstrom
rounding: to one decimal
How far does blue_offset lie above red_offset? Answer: -1.3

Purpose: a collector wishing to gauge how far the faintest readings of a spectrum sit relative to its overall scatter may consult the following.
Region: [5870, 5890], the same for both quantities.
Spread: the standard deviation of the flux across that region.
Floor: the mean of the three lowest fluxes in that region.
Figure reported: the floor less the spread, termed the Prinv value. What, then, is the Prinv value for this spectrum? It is 6.4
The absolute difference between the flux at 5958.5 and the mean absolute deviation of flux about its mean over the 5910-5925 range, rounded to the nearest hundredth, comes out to 7.70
